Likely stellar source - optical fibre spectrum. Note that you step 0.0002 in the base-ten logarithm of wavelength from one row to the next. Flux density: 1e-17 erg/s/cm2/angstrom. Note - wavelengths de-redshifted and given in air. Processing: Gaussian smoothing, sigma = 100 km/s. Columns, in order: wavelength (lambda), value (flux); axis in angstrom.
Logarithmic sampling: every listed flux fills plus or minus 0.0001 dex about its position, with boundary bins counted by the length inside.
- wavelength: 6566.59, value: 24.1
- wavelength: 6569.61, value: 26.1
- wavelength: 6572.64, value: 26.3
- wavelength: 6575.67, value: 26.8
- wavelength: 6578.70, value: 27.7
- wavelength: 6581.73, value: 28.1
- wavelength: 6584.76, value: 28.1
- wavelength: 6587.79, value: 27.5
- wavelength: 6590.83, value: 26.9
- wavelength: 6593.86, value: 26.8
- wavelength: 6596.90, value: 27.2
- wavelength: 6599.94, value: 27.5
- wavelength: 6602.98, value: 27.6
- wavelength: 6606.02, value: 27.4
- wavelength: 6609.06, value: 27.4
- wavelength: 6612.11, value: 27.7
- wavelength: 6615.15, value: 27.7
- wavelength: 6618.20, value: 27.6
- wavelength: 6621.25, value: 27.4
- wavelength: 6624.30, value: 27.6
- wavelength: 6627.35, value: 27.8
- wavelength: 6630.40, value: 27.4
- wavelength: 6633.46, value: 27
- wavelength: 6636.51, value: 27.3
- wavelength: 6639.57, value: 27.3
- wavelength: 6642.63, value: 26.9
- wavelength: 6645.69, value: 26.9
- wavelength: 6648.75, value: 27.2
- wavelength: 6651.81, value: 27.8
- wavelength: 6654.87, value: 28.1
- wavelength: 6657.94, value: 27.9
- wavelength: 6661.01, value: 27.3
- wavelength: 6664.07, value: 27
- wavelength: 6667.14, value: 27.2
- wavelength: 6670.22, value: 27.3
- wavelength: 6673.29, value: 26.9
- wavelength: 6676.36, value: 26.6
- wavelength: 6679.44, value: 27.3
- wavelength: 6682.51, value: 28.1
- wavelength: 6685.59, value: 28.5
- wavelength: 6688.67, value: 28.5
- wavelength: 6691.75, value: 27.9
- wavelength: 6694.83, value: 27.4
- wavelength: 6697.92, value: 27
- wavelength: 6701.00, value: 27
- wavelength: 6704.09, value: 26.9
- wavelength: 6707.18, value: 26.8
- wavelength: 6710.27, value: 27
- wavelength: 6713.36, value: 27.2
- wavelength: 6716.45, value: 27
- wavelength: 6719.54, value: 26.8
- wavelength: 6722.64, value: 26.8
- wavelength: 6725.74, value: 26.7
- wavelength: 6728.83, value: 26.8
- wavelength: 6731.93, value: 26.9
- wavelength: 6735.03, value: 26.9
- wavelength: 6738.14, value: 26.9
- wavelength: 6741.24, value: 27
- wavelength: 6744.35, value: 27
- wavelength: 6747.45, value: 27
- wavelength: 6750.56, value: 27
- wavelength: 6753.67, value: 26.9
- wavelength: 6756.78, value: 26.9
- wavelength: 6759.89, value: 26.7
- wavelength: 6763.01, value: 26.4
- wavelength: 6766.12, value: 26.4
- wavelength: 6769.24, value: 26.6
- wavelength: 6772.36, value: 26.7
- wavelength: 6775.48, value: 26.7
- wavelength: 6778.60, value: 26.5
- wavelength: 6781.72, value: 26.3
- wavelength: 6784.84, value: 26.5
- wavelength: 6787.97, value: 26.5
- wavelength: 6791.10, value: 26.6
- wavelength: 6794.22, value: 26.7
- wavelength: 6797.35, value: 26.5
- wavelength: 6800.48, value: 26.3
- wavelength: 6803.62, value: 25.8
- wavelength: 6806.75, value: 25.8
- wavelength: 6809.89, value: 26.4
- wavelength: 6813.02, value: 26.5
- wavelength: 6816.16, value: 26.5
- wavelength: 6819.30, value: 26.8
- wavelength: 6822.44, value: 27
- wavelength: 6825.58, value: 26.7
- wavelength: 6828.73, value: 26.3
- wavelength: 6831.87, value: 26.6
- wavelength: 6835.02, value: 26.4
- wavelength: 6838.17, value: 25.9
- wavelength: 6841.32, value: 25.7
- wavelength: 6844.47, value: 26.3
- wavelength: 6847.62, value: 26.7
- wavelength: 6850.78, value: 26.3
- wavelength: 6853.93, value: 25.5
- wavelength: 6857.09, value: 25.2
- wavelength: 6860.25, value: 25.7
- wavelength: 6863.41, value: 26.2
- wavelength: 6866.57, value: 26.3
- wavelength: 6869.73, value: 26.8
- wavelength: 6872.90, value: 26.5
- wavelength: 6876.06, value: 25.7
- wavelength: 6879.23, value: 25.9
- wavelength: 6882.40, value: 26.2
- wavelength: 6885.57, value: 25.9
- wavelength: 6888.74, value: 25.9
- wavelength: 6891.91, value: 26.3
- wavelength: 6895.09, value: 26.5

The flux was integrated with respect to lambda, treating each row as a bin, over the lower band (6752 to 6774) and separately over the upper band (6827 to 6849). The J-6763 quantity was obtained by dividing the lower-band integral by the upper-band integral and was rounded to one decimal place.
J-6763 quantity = 1.0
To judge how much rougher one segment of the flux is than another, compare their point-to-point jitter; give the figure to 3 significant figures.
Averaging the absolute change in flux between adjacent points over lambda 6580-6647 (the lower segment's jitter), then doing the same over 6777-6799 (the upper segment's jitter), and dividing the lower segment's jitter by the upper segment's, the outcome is 1.71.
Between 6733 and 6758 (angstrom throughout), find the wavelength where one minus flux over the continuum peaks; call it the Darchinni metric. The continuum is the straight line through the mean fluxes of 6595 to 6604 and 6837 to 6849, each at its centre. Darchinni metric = 6735.03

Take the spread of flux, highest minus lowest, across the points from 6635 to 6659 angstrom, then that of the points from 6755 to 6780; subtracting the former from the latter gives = -0.7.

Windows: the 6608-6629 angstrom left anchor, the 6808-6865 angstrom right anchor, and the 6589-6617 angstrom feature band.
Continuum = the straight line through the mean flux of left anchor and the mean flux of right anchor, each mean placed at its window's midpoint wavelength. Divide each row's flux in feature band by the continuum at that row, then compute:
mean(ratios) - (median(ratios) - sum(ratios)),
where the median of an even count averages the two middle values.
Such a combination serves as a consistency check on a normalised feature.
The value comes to 8.89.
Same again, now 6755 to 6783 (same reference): 8.97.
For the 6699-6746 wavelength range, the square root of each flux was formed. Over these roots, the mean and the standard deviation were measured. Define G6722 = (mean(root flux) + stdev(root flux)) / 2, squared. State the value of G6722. 6.76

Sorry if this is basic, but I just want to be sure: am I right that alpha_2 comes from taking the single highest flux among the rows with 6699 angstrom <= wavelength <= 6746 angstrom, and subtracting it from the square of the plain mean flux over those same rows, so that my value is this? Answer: 697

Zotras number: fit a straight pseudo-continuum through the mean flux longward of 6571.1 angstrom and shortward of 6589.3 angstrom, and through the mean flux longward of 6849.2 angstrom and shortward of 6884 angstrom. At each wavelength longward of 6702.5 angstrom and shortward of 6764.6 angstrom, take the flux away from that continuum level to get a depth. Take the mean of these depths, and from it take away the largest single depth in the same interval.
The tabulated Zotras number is -0.34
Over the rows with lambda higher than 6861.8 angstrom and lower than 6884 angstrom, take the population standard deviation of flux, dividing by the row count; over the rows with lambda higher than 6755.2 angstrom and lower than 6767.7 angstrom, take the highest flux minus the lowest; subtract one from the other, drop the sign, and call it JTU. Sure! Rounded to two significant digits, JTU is 0.16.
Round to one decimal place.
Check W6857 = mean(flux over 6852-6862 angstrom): 25.5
